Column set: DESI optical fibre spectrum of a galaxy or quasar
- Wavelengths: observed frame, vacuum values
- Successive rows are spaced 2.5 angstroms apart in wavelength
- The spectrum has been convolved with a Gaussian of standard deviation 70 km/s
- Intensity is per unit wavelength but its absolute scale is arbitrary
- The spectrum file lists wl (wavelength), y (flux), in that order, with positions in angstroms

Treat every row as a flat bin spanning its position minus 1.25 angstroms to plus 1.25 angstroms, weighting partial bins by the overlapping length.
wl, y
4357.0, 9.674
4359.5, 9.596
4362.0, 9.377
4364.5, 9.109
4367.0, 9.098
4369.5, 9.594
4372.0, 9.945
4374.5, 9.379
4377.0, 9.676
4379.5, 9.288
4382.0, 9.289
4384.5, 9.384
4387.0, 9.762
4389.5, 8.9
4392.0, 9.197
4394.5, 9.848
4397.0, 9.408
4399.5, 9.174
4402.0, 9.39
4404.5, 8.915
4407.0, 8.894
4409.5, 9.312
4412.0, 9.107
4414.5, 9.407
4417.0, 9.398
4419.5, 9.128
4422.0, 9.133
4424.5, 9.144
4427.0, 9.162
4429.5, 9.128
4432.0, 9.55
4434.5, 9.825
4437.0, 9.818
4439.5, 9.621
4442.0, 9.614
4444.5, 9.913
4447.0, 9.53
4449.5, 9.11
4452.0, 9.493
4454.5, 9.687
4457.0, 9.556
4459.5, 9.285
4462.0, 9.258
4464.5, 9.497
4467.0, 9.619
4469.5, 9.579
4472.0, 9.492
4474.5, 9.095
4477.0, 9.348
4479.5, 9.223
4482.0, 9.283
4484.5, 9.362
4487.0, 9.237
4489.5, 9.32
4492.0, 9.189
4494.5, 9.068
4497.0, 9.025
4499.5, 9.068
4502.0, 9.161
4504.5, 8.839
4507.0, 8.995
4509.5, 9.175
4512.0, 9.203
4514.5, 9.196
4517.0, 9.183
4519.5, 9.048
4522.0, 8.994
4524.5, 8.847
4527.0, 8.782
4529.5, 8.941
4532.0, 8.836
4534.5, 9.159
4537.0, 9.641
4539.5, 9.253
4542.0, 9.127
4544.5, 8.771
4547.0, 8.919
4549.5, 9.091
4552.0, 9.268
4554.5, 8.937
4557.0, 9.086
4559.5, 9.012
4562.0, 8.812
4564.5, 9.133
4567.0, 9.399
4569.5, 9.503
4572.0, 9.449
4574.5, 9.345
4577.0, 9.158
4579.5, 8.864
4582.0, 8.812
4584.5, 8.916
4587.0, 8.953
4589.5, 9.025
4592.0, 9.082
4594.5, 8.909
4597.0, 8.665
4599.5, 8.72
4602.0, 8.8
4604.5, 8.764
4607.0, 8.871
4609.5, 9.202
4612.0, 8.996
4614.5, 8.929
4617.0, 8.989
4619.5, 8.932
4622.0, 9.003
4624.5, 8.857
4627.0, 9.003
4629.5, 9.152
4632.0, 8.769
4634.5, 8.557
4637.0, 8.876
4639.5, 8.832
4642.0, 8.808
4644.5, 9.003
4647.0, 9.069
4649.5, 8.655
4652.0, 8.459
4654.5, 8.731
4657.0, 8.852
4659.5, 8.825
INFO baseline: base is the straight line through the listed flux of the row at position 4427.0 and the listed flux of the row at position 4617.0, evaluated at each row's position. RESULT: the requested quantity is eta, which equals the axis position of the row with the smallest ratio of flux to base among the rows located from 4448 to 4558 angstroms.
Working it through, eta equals 4527.0 angstroms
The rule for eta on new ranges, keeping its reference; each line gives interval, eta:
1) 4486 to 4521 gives 4504.5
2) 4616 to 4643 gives 4634.5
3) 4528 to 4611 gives 4597.0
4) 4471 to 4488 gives 4474.5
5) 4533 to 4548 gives 4544.5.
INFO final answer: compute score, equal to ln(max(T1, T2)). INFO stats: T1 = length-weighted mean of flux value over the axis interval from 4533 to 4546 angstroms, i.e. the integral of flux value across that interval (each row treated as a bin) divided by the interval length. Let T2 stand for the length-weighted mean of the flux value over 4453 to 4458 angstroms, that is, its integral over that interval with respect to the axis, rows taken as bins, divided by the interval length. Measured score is 2.26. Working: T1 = 9.18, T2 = 9.62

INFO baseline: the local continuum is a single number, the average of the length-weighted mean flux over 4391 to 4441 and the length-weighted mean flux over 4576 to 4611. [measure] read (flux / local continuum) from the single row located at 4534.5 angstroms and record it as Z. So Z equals 1.00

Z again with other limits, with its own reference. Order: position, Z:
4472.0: 1.04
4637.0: 0.97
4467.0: 1.05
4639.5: 0.97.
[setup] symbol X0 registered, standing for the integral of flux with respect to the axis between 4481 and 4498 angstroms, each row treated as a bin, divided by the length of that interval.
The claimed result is 9.2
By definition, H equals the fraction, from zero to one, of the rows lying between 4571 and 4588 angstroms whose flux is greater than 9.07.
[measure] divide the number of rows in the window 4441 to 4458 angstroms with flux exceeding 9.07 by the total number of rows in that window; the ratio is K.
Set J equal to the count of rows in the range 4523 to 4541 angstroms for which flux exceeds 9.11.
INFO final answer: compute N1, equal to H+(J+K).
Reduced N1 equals 4.4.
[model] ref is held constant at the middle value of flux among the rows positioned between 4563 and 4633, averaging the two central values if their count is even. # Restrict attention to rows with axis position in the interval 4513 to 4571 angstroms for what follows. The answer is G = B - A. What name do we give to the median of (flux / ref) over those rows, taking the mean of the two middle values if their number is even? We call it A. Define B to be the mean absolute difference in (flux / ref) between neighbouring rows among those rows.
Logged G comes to -0.99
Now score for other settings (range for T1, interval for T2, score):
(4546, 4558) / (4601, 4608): 2.20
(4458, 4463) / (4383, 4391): 2.23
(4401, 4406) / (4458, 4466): 2.24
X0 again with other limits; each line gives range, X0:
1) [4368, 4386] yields 9.5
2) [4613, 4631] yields 9.0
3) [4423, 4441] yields 9.5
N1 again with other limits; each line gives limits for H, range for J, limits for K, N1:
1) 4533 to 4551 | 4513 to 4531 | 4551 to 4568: 3.3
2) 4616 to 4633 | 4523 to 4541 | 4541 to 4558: 3.7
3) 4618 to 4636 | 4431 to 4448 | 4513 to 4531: 7.4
